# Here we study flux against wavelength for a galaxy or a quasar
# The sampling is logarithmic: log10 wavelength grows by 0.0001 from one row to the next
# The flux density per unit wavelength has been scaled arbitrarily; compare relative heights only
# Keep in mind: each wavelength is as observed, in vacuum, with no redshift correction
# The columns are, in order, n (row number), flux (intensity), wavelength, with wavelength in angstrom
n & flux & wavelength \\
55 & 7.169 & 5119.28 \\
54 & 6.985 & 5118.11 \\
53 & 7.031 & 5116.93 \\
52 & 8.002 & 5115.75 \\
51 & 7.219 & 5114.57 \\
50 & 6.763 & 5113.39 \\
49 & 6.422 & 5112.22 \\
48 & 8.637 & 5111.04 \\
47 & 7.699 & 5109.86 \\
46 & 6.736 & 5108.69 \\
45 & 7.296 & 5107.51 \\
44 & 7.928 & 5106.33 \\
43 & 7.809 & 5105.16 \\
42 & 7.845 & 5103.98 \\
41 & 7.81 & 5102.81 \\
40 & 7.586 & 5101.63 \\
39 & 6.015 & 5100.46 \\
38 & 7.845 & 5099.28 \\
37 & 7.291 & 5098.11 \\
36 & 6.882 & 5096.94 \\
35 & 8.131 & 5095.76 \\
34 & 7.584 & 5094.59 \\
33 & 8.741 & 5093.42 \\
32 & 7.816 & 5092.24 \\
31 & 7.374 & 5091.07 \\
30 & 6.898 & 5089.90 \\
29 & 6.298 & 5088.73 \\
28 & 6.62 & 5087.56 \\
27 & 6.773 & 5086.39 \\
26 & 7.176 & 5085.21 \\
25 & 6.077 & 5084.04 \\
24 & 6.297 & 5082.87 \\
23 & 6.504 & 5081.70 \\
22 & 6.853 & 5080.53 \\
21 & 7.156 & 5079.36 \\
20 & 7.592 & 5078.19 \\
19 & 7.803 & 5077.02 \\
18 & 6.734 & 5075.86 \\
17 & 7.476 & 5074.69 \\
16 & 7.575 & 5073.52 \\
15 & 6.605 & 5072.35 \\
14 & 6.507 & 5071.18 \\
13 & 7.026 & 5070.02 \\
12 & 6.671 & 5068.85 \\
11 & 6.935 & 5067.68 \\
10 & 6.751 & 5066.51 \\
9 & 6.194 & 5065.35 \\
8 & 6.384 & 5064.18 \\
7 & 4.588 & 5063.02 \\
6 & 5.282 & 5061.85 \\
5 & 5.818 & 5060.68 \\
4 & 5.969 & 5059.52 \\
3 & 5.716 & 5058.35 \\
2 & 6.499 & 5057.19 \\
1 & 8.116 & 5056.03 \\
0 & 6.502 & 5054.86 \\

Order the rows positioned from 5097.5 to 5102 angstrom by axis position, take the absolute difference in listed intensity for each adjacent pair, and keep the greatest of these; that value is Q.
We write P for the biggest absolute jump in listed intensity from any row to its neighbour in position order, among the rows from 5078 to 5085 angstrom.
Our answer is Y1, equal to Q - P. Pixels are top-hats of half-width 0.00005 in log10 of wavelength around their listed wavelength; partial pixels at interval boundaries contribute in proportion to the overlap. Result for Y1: 1.4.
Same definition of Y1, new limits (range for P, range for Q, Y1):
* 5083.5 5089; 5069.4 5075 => -0.1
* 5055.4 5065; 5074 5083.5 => -0.7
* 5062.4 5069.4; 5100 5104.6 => -0.2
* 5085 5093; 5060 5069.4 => 1.2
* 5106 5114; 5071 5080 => -1.1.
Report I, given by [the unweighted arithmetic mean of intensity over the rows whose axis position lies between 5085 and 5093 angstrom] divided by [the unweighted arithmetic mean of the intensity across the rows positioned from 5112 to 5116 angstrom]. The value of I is 0.98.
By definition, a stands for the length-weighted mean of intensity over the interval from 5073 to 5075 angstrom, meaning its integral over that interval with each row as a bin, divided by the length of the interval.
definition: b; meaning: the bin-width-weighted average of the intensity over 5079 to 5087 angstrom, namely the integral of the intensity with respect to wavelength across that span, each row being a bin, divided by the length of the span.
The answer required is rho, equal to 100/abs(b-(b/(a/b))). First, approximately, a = 7.5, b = 6.67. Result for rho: 132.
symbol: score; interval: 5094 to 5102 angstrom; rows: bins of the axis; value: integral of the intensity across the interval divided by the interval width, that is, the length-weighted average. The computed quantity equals 7.33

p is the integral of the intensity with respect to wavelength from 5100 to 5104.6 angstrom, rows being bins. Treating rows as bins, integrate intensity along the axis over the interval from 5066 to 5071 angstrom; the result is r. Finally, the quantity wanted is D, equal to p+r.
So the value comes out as 68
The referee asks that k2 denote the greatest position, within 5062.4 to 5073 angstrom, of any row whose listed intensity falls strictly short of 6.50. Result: 5065.35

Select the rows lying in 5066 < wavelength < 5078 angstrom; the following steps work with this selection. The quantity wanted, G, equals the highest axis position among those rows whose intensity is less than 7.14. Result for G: 5075.86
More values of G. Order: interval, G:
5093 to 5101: 5100.46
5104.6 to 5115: 5113.39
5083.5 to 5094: 5089.90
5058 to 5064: 5063.02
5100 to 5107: 5100.46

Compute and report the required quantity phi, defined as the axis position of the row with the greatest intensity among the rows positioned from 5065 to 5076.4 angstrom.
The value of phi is 5073.52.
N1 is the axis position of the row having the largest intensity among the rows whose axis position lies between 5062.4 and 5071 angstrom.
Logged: 5070.02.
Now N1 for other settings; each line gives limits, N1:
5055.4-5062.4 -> 5056.03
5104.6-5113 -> 5111.04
